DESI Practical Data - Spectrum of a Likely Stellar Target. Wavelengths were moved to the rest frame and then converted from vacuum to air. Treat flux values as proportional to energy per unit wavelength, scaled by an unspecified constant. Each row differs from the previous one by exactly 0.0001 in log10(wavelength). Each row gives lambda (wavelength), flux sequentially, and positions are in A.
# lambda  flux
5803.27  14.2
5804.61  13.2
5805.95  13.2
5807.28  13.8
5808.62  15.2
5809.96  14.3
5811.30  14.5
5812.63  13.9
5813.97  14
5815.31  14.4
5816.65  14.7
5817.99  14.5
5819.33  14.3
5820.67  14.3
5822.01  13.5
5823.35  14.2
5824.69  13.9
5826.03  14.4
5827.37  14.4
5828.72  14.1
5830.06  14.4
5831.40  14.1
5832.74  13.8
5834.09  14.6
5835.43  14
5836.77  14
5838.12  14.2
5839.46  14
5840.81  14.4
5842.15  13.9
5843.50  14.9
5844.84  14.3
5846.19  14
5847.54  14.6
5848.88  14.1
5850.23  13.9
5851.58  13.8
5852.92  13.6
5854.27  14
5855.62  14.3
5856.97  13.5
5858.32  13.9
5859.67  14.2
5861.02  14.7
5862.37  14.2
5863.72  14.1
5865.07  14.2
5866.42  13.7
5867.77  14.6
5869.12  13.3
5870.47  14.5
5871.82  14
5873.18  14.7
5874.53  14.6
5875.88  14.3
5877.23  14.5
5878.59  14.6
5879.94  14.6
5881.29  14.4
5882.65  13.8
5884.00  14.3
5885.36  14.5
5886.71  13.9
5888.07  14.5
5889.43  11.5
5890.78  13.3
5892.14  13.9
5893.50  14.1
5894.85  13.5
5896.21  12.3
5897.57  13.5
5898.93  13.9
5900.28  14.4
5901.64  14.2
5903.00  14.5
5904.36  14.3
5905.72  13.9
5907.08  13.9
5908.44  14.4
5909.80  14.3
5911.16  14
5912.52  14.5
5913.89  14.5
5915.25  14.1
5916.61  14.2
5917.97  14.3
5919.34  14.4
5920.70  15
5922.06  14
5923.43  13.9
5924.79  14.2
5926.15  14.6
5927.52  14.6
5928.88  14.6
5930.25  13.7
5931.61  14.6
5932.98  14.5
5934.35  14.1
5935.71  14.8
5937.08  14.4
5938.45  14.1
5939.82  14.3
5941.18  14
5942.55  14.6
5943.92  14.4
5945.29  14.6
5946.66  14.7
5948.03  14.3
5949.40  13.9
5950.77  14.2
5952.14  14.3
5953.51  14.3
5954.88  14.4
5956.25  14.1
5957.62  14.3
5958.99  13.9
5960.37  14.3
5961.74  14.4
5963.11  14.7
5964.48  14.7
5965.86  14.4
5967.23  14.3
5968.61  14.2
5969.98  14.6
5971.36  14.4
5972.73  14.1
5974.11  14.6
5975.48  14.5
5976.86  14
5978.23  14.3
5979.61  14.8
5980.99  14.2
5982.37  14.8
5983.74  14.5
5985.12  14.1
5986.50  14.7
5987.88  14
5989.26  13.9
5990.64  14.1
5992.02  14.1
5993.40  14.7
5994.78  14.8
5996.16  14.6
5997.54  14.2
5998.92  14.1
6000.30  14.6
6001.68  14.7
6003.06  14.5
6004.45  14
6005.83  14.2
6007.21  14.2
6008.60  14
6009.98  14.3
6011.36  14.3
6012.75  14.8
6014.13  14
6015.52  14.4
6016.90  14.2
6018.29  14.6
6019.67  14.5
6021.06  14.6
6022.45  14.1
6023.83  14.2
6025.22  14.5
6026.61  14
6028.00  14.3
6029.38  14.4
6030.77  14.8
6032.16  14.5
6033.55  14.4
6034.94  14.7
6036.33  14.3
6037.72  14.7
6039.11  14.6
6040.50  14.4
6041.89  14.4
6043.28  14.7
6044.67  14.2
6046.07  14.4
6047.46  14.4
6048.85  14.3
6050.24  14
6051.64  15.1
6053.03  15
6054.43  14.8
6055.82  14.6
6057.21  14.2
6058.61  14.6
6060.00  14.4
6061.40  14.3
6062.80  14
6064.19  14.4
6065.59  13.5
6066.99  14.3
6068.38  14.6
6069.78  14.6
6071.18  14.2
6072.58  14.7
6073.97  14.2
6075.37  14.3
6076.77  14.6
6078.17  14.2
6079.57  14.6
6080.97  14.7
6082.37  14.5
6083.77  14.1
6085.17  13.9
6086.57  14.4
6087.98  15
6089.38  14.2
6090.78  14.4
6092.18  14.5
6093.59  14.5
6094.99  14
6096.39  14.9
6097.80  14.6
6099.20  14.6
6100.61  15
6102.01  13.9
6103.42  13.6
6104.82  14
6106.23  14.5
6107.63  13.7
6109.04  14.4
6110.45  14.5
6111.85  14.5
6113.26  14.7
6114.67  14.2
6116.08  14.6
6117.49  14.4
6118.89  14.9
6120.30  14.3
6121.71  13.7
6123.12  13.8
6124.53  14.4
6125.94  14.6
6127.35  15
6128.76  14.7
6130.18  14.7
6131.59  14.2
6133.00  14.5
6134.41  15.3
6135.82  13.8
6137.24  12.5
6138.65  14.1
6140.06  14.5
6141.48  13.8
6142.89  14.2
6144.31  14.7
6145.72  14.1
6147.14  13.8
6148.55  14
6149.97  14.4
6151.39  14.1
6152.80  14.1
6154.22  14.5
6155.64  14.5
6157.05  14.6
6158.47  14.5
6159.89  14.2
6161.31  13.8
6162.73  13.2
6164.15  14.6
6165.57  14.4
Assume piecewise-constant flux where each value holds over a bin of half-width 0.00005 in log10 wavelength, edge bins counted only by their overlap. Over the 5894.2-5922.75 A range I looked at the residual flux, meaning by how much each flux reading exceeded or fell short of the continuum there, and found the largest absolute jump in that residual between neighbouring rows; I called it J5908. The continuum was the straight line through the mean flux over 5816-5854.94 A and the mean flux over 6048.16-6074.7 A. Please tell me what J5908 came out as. 1.2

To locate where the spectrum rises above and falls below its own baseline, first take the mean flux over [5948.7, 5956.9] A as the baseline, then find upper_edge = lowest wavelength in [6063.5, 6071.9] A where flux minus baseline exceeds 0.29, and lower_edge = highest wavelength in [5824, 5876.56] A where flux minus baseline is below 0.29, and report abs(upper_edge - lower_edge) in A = 192.5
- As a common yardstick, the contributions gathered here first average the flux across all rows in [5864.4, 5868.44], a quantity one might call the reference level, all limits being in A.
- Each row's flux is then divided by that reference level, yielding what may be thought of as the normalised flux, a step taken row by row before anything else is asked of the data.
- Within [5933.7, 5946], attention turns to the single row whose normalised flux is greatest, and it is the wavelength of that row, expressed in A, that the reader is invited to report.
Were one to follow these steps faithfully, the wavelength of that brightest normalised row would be 5935.71 A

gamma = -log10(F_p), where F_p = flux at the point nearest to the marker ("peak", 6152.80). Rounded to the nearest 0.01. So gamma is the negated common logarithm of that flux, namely -1.15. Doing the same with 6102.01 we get -1.14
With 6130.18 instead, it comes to -1.17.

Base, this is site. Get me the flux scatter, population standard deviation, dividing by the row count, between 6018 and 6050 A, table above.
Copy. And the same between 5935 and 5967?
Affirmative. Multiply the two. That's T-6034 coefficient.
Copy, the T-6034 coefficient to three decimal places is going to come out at 0.049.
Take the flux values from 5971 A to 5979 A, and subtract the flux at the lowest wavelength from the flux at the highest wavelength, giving -0.10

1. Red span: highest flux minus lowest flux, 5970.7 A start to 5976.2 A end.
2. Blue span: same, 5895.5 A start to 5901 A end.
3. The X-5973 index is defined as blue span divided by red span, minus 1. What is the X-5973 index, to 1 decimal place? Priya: 3.2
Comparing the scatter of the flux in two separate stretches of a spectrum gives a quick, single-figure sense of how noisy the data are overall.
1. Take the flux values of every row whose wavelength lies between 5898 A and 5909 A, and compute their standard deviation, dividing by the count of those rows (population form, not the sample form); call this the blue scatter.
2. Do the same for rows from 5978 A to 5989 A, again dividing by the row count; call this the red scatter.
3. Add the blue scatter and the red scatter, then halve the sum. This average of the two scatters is 0.268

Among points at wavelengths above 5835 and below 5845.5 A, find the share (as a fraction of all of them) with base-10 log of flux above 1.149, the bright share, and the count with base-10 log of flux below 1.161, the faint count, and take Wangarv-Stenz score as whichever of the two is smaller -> 0.50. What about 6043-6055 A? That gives 0.89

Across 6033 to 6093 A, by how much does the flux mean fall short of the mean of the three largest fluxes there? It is 0.61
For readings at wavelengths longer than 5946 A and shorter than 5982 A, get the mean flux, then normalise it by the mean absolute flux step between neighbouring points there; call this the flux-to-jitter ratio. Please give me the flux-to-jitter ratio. 52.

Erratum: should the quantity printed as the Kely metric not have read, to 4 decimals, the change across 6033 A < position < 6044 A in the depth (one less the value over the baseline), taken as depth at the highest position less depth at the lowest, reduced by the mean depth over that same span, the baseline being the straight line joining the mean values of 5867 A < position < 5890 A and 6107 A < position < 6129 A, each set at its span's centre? -0.0058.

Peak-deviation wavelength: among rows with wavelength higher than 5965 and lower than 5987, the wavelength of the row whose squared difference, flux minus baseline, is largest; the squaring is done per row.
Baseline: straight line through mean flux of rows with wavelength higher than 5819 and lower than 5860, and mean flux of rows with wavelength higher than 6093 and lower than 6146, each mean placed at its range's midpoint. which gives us 5979.61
